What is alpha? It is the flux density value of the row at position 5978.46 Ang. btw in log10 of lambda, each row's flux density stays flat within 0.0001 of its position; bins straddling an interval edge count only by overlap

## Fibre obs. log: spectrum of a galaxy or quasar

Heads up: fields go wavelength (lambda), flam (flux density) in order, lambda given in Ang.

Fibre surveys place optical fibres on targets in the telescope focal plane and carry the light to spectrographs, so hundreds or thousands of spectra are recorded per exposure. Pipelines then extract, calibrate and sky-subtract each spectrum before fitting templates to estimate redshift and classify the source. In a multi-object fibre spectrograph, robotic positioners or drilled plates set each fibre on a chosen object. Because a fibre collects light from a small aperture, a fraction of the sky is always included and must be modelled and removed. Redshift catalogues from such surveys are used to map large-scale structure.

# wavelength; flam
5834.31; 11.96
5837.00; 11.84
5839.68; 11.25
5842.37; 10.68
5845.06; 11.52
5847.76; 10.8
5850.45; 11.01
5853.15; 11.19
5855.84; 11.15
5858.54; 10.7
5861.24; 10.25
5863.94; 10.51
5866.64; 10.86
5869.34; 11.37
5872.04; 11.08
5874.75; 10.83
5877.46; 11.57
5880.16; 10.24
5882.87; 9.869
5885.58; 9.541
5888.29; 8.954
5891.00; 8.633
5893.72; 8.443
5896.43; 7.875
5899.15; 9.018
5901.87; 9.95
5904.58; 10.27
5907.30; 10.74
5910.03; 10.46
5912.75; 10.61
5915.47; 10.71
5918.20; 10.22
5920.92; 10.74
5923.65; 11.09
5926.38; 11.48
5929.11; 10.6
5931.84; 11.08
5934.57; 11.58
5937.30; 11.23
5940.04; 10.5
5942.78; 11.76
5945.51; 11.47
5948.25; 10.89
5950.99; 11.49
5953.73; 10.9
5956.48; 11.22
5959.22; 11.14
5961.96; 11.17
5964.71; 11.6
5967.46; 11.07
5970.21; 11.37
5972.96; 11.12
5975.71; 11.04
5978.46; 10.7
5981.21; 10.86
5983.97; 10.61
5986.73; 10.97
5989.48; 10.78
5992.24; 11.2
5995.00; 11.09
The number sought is 10.7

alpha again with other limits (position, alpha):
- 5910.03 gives 10.46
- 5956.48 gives 11.22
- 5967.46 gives 11.07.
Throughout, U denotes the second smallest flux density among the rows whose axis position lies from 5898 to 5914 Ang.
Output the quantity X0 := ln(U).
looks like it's 2.30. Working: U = 9.95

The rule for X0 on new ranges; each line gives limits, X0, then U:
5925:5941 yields 2.36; 10.6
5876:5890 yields 2.26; 9.541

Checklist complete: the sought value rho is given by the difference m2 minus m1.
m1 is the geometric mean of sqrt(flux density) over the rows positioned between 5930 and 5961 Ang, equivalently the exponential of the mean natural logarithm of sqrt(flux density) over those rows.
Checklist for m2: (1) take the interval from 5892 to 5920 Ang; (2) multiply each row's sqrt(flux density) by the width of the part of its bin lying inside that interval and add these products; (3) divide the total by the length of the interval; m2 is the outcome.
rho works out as -0.22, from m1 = 3.35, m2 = 3.13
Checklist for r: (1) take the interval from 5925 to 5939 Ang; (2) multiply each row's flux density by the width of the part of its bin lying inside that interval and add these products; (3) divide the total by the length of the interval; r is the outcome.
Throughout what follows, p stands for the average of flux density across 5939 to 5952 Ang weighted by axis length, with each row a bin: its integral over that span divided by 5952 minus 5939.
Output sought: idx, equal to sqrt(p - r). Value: 0.2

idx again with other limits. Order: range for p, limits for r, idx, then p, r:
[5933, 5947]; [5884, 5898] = 1.6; 11.30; 8.7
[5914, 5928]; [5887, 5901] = 1.5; 10.84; 8.6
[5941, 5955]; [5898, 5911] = 1.1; 11.28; 10.1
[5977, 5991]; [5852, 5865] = 0.2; 10.79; 10.8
